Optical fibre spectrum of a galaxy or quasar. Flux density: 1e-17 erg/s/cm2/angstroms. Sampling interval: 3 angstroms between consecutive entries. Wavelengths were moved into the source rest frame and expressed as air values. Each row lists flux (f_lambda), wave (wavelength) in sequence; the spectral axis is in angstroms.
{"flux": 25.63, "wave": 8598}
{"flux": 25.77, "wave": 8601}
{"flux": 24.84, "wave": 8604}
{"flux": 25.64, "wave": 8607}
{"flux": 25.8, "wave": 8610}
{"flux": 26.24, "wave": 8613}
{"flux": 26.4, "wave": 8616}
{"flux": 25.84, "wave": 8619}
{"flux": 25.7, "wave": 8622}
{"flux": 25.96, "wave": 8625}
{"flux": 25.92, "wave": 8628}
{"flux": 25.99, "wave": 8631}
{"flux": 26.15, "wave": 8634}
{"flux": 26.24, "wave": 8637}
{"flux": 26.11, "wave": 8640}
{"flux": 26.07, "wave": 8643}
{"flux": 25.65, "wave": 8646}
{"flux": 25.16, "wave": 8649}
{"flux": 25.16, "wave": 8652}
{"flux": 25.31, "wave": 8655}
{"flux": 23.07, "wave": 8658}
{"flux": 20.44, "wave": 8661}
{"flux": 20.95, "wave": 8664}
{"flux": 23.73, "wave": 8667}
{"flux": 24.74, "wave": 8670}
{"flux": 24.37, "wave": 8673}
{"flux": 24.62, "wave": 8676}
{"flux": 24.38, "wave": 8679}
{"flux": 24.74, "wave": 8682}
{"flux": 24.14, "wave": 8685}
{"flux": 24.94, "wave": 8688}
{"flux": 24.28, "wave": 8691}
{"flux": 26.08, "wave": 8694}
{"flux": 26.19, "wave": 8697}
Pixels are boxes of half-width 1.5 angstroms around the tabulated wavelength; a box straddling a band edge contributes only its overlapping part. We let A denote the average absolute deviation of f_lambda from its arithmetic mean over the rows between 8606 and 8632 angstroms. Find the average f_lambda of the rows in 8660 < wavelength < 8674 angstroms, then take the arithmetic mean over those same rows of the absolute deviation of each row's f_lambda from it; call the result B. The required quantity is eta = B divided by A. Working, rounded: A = 0.18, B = 1.7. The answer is 9.5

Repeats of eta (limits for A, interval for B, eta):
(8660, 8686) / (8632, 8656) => 0.3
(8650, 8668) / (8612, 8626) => 0.1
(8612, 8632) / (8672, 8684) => 0.9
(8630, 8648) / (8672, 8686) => 1.3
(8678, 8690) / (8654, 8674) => 5.2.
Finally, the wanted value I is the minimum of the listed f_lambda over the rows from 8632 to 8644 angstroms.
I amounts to 26.07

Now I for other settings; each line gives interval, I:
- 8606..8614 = 25.64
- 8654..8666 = 20.44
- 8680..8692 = 24.14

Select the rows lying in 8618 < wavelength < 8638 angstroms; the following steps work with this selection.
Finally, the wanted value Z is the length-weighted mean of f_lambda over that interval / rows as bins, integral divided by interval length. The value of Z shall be 26.0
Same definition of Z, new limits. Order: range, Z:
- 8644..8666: 23.7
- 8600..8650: 25.9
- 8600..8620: 25.8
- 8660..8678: 23.3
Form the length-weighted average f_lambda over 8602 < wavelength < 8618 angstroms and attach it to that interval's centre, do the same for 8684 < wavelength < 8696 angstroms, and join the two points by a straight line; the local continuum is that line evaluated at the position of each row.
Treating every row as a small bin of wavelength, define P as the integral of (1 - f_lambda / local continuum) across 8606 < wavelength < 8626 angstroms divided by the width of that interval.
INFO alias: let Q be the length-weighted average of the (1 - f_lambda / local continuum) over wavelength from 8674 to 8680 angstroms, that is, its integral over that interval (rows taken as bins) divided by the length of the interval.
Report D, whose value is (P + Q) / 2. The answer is 0.007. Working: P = -0.0087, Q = 0.023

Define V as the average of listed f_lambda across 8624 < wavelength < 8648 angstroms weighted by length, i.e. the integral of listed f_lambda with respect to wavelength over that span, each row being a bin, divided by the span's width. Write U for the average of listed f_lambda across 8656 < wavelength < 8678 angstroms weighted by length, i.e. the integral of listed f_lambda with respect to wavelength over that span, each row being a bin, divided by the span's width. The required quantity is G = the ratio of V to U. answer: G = 1.12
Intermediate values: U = 23.2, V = 26.0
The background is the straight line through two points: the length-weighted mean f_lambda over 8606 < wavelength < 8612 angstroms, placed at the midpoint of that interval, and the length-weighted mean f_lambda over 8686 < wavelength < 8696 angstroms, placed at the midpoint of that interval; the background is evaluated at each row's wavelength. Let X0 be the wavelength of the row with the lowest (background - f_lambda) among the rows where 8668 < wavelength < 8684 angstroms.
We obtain 8682 angstroms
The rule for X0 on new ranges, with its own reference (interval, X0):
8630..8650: 8637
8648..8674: 8655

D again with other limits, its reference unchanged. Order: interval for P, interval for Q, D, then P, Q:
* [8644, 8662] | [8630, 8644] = 0.009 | 0.0414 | -0.024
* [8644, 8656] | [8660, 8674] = 0.046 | 0.0005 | 0.092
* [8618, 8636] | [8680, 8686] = 0.005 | -0.0129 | 0.022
